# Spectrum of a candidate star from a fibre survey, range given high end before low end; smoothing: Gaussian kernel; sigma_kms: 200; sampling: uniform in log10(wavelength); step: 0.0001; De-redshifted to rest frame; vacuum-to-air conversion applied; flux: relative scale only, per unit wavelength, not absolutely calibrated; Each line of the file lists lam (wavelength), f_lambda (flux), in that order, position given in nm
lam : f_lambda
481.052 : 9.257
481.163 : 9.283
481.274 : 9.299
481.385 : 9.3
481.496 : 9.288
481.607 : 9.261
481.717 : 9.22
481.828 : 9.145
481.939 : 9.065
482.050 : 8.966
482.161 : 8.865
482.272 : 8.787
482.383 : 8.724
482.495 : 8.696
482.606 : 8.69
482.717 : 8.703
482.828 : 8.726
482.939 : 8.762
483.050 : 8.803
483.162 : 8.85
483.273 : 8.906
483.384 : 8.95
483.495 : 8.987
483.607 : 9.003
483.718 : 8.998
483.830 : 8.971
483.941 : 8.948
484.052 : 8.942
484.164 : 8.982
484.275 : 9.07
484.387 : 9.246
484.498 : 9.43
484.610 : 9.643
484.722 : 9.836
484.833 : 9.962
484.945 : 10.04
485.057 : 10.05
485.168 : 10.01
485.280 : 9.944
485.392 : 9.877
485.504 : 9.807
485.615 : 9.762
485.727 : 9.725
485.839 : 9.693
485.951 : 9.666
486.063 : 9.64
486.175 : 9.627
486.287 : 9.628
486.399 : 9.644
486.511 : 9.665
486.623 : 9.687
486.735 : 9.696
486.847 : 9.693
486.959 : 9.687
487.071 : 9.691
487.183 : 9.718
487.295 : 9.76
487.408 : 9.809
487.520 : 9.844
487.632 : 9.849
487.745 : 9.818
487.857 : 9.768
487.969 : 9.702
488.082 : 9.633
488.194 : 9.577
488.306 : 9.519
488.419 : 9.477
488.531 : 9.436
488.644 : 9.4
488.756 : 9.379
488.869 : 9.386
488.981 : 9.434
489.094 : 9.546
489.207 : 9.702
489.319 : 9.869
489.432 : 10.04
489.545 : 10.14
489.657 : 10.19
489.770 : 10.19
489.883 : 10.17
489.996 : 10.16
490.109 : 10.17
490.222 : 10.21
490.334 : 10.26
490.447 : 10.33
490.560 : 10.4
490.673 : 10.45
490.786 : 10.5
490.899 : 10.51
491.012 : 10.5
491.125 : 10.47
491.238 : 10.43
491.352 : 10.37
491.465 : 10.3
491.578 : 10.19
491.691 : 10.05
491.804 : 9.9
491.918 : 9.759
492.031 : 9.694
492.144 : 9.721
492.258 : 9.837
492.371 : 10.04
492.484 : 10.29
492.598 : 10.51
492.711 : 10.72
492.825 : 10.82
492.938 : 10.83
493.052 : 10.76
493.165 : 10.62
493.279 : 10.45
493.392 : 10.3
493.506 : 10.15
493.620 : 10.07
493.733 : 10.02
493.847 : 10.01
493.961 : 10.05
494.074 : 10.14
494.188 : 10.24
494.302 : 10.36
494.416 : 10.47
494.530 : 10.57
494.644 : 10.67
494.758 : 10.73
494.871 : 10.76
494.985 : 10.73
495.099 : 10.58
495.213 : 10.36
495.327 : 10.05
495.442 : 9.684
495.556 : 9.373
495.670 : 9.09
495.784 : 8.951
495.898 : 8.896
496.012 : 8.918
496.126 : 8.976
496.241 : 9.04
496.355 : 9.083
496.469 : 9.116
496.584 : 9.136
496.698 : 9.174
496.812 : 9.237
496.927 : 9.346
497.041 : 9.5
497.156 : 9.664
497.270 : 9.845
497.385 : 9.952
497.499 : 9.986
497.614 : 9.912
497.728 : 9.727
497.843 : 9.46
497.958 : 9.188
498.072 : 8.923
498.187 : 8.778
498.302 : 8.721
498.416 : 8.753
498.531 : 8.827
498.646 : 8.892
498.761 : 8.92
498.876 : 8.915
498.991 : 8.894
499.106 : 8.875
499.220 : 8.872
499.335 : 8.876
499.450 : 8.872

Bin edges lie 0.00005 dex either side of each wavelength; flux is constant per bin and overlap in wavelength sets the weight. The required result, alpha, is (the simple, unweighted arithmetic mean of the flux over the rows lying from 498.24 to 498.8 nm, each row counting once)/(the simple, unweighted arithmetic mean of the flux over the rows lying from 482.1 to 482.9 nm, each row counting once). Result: 1.01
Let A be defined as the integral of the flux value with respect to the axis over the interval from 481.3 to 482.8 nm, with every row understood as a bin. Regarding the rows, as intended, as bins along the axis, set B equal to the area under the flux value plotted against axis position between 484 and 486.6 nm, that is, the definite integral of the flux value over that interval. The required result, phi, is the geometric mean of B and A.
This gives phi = 18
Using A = 13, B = 25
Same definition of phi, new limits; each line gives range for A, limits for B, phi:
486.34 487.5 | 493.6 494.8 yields 12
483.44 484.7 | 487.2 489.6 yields 16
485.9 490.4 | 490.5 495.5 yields 48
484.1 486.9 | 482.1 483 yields 15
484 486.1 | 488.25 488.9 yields 11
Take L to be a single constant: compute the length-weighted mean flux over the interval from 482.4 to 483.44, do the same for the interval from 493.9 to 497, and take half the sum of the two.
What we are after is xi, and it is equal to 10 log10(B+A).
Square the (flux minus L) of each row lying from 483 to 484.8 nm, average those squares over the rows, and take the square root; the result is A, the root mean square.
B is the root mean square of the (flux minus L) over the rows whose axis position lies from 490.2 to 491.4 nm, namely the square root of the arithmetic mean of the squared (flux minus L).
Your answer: 1.7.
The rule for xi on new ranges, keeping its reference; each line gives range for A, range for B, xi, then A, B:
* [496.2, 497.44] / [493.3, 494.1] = 0.6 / 0.32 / 0.8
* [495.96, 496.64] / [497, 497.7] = -0.9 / 0.24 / 0.6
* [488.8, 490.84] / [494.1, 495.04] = 3.3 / 0.85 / 1.3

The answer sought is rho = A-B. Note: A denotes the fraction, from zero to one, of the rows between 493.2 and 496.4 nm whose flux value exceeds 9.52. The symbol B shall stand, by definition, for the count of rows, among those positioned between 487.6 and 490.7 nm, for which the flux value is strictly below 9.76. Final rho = -11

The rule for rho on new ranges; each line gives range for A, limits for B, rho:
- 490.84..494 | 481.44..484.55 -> -27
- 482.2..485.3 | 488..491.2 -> -11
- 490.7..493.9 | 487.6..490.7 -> -11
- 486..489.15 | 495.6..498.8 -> -23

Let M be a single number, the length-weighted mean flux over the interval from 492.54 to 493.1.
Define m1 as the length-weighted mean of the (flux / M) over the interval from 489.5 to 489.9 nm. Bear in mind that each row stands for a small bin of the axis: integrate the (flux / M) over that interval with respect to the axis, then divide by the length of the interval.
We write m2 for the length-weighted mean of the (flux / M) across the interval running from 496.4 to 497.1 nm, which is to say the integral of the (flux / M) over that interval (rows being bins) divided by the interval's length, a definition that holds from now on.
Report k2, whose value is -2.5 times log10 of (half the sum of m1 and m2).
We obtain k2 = 0.11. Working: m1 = 0.95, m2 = 0.86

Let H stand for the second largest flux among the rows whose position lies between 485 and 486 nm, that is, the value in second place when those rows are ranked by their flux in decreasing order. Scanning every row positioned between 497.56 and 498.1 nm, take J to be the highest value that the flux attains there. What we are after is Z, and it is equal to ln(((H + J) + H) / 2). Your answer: 2.71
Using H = 10.01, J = 9.912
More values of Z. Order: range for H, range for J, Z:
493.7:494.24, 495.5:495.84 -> 2.70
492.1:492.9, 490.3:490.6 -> 2.77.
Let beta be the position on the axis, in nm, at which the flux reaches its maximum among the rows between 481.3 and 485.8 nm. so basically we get 485.057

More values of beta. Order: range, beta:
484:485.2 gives 485.057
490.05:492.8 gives 492.711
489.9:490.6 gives 490.560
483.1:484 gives 483.607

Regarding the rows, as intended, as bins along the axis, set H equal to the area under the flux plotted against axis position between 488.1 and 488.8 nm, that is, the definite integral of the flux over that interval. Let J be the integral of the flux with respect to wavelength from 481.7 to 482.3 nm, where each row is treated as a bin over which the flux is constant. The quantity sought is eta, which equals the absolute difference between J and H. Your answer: 1.2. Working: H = 6.6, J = 5.40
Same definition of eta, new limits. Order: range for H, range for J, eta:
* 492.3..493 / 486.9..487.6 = 0.5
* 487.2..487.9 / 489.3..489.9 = 0.8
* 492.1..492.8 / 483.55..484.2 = 1.3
